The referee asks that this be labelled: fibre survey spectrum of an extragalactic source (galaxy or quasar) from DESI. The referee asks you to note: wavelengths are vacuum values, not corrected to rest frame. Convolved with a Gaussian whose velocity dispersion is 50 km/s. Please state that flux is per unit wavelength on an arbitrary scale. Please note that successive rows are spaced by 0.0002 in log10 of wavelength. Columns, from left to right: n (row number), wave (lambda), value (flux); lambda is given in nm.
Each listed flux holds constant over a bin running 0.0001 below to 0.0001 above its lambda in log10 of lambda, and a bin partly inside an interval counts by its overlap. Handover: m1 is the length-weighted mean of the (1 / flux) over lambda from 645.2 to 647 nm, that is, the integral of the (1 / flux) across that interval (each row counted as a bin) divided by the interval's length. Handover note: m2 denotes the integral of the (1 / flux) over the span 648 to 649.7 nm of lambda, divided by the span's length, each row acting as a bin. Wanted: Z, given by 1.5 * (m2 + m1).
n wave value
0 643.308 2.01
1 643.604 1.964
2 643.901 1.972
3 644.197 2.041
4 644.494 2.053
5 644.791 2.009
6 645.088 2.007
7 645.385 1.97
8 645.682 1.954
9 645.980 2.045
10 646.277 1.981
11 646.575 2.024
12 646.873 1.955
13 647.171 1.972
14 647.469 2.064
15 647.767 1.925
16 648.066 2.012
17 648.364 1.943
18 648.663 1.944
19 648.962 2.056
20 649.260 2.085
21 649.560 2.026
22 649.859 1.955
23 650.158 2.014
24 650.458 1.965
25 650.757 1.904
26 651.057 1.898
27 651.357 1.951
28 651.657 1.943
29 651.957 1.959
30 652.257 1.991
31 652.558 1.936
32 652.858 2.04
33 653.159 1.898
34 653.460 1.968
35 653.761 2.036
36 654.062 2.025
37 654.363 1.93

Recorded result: 1.50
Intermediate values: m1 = 0.503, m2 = 0.498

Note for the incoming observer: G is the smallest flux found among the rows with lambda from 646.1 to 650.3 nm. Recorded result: 1.925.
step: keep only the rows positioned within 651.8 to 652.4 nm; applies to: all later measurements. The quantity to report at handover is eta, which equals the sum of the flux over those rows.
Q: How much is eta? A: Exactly 3.95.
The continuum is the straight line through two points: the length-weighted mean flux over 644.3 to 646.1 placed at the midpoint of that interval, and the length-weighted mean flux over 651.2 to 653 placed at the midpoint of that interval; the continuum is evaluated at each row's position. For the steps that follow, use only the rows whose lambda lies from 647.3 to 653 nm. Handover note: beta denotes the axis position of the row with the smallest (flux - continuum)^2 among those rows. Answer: 651.957 nm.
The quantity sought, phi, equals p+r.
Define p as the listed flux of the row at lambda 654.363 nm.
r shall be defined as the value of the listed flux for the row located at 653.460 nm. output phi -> 3.90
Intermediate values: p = 1.93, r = 1.968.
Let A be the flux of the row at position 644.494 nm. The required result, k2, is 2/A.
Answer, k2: 0.97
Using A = 2.053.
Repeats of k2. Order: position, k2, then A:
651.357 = 1.03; 1.951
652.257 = 1.00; 1.991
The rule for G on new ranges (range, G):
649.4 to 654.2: 1.898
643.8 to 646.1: 1.954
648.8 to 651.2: 1.898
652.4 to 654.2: 1.898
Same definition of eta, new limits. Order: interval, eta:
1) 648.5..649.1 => 4.00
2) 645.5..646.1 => 4.00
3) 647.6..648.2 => 3.94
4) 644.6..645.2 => 4.02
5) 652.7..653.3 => 3.94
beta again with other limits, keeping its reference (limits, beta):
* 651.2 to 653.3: 651.957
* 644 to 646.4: 645.088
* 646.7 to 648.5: 648.066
